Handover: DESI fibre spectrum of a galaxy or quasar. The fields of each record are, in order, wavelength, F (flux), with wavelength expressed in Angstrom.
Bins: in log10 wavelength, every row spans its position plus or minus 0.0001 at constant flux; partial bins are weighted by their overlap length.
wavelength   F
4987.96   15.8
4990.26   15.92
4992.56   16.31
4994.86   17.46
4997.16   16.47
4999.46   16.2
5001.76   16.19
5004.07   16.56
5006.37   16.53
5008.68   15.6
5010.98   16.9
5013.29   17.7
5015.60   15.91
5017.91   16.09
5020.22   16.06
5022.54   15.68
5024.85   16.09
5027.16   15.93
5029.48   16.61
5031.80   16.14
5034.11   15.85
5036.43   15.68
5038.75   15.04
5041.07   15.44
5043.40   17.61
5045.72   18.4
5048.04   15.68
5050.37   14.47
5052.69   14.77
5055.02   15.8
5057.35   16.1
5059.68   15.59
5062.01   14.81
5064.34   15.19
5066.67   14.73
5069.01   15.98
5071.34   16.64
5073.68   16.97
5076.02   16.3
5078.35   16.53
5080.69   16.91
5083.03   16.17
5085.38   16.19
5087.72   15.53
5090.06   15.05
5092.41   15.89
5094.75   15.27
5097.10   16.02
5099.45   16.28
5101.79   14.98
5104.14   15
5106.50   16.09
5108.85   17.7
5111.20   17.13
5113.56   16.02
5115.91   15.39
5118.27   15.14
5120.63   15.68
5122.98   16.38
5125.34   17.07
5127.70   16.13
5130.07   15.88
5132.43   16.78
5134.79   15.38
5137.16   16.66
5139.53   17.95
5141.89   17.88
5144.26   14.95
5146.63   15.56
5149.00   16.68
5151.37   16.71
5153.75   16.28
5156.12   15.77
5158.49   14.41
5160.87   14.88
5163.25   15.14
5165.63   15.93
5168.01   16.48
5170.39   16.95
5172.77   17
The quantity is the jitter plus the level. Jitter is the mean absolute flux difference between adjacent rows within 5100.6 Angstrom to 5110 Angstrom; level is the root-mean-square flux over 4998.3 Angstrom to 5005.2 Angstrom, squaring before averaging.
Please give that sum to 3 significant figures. 17.2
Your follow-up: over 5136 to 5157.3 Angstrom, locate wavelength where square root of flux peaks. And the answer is 5139.53 Angstrom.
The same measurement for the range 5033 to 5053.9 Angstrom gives 5045.72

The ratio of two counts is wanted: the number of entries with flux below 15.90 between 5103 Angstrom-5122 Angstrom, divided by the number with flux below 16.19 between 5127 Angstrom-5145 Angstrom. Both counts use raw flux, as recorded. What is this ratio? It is 1.0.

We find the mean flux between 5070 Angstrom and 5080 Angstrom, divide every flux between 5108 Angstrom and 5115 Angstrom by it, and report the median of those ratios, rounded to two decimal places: 1.03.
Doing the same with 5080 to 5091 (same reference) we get 0.97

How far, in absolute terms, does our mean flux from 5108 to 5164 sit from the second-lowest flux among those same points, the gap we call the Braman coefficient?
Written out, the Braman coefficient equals 1.27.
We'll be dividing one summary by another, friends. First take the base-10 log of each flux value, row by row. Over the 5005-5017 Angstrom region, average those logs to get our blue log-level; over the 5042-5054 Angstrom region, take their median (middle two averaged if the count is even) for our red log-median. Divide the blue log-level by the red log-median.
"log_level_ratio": 1.02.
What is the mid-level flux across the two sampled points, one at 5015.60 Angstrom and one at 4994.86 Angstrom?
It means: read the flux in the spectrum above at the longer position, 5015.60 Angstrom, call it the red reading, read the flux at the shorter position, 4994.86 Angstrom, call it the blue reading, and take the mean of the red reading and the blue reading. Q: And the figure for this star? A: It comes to 16.7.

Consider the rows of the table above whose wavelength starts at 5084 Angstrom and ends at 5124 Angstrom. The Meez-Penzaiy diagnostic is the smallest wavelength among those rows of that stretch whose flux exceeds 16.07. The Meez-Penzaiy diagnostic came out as 5085.38 Angstrom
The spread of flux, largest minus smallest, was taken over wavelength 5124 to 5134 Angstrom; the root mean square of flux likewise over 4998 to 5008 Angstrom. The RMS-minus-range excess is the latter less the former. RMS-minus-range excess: 15.2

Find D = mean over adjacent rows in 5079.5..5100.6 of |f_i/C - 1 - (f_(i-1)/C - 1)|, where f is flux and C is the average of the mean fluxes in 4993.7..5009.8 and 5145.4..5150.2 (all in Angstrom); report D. 0.034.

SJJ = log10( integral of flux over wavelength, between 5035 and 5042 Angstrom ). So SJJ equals 2.03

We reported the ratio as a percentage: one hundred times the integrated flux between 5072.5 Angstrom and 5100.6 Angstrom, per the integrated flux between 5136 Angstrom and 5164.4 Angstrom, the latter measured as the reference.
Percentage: 99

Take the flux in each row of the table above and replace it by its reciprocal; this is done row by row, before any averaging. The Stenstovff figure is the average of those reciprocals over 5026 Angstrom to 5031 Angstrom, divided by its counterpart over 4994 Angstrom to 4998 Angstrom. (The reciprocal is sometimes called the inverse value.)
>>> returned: 1.04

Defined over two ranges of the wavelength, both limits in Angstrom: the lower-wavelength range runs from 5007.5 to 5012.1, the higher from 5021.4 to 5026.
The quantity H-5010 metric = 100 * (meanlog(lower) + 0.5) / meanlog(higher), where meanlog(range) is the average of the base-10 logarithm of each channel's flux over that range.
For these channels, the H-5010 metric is 142.4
